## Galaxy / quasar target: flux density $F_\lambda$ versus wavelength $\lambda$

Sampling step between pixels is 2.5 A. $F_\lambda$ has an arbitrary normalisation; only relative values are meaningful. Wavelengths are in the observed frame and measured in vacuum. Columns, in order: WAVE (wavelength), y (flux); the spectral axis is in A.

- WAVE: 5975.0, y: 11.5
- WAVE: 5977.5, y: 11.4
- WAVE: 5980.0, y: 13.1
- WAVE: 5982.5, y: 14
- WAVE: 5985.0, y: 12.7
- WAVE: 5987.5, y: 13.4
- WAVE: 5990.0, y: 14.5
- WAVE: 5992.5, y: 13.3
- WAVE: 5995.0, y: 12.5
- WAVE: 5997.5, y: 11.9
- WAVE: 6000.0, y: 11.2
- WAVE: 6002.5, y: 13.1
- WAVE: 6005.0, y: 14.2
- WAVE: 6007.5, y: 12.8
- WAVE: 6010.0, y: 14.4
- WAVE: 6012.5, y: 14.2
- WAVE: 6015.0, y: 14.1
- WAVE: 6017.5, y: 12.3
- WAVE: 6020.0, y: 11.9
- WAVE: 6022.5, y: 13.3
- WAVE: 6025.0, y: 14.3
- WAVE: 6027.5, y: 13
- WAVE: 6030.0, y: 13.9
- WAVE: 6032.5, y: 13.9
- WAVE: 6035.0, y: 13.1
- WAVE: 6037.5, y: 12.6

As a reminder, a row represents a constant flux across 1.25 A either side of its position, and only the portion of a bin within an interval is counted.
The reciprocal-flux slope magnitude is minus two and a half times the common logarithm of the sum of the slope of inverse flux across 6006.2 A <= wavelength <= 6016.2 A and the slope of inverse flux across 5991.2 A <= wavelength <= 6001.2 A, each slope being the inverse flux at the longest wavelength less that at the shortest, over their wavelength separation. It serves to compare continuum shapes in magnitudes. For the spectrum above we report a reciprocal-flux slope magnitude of 7.6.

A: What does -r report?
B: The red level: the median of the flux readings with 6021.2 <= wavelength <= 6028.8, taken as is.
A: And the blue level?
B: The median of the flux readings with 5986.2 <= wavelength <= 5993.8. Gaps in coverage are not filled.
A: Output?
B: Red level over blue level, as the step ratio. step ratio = 0.993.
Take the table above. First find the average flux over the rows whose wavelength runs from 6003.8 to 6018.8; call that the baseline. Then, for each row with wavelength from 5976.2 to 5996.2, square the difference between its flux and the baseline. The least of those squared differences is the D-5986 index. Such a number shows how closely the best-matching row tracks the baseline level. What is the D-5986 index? 0.07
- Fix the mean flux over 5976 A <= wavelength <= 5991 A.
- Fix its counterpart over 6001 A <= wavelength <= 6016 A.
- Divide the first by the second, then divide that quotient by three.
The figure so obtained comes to 0.318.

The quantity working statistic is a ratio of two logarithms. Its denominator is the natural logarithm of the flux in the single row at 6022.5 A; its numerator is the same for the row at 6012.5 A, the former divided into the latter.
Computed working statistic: 1.03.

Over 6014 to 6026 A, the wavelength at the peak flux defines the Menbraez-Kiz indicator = 6025.0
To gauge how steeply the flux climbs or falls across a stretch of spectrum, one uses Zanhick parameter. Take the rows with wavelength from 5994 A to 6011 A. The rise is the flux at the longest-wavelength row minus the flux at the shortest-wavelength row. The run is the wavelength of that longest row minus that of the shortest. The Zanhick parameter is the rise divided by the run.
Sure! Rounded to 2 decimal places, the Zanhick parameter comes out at 0.13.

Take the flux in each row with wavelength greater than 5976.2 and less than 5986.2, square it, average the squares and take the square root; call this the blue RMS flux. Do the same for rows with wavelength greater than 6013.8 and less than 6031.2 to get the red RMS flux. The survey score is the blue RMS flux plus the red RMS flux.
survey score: 26.1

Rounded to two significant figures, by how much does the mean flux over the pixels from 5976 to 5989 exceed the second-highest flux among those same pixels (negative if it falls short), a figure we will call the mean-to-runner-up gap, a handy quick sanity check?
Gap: -0.48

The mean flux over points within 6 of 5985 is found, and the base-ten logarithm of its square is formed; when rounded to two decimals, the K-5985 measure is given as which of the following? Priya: 2.26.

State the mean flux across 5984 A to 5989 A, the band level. 13.1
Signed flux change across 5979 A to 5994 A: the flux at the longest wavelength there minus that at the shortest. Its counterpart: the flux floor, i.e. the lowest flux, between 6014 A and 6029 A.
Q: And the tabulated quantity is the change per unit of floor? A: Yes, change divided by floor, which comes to 0.02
